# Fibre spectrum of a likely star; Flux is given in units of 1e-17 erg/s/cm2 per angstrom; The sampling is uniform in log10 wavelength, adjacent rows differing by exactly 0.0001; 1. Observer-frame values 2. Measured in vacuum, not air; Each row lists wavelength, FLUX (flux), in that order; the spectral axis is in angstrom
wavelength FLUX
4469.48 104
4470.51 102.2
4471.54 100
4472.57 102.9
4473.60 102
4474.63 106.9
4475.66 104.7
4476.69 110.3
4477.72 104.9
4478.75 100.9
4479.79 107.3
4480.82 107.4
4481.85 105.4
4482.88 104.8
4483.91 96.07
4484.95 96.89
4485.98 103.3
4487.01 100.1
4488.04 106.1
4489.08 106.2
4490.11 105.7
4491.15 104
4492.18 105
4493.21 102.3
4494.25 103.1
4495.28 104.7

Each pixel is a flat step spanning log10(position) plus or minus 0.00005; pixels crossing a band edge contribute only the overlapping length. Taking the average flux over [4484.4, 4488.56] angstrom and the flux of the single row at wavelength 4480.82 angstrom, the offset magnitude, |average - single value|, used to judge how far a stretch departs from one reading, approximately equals 6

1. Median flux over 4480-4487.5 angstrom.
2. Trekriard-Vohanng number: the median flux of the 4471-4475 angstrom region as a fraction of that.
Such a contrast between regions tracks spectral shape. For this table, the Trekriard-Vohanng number 0.99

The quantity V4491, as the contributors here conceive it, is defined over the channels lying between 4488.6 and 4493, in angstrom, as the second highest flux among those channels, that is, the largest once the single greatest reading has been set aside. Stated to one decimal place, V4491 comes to 105.7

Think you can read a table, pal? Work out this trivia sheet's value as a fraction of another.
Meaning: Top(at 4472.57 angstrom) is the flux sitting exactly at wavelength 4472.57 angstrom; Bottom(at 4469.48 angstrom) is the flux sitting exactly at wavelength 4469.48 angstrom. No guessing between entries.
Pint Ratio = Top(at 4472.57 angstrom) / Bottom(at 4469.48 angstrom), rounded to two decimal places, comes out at 0.99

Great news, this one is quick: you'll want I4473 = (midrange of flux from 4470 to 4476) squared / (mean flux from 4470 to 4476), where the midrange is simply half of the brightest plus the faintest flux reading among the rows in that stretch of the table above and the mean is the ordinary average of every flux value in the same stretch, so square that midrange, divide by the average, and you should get 103.8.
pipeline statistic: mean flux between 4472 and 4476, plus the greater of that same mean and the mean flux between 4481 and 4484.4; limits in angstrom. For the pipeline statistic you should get 208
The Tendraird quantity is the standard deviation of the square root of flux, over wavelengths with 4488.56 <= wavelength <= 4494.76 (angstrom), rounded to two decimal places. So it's 0.07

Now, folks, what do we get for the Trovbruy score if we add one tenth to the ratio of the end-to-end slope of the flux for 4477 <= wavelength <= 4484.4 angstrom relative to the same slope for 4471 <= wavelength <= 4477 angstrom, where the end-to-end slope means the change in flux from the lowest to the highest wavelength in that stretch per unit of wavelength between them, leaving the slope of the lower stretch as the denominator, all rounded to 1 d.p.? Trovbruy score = -0.6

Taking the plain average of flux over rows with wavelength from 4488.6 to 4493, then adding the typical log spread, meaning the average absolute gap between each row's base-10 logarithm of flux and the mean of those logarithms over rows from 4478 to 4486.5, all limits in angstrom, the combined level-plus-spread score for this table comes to 105.2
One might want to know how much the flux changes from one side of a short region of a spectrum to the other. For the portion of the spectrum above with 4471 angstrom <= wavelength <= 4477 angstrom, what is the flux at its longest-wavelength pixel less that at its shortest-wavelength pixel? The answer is 10.3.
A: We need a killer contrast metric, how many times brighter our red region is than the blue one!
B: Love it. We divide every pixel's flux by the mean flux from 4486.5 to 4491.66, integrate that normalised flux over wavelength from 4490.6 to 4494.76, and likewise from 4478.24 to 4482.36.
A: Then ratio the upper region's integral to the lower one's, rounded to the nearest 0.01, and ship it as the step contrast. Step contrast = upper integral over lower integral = 0.99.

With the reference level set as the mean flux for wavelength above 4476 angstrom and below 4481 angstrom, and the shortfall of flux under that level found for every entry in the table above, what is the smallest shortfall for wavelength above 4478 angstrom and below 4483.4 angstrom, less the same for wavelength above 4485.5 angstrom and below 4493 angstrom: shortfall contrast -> -1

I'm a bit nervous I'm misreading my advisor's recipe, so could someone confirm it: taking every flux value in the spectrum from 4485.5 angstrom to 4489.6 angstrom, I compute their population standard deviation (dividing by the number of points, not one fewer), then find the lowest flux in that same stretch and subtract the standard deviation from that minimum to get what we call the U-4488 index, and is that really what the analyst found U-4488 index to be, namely 98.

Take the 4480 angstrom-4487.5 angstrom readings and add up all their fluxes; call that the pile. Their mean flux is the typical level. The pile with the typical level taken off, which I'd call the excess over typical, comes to 612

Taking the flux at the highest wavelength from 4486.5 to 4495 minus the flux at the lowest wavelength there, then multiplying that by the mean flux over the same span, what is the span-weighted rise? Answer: 312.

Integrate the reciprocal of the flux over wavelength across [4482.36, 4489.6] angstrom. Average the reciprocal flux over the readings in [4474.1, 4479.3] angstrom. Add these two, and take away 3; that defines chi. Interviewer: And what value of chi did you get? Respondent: -2.92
